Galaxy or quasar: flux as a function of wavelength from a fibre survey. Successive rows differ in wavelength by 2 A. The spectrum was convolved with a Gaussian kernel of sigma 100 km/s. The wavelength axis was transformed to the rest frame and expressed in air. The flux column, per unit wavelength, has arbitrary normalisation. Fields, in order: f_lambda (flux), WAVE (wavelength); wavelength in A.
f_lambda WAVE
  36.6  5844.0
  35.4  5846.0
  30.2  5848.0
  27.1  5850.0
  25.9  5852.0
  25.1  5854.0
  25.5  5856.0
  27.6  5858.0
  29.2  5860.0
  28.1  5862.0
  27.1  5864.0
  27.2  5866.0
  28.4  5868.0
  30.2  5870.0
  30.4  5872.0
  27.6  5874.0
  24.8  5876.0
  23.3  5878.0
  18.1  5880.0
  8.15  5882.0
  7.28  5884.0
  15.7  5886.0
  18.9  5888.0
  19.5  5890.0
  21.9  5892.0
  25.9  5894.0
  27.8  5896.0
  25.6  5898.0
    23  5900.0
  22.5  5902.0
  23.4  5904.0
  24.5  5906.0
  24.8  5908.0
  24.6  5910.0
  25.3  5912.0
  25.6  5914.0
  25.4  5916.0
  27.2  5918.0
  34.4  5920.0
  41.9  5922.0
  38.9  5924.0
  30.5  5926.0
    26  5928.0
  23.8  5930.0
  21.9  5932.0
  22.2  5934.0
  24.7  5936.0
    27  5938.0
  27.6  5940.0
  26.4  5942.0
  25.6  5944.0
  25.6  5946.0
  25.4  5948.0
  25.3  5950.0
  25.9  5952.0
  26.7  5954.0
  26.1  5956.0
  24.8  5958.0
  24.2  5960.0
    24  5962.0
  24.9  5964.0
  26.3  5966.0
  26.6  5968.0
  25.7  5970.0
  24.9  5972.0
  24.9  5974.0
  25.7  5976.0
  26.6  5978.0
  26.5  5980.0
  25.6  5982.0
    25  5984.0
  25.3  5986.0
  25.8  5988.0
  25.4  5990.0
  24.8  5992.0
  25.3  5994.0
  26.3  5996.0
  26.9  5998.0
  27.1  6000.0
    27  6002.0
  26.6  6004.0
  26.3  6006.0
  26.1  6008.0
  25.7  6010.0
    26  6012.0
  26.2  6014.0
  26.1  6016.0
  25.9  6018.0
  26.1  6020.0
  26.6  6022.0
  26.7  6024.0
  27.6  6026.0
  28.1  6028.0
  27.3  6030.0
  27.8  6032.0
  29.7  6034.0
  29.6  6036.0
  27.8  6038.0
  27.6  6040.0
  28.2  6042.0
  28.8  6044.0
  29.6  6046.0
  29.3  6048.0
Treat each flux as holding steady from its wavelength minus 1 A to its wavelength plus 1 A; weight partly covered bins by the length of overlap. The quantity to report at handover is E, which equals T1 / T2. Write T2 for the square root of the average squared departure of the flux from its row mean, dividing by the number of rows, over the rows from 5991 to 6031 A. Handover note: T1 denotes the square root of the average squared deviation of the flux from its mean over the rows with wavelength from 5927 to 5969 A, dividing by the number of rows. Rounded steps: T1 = 1.4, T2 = 0.8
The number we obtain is 1.9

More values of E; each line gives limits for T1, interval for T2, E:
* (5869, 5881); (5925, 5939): 1.5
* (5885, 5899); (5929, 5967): 2.8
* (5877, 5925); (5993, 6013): 13.7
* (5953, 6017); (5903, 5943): 0.2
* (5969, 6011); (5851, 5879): 0.4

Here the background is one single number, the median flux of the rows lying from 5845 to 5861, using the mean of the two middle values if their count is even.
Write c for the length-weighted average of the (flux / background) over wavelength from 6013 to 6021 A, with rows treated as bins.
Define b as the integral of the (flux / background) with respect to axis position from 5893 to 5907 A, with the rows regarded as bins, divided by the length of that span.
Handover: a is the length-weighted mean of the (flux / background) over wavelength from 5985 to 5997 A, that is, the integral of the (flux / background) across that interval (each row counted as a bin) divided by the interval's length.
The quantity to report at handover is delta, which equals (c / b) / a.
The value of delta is 1.13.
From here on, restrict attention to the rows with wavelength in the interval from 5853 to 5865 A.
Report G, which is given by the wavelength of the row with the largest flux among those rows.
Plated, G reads 5860.0 A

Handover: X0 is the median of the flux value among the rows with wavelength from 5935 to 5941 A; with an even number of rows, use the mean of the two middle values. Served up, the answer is 27.0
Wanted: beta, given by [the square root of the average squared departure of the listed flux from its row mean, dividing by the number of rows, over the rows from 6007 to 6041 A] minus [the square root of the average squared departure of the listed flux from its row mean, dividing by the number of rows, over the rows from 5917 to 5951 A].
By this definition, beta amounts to -4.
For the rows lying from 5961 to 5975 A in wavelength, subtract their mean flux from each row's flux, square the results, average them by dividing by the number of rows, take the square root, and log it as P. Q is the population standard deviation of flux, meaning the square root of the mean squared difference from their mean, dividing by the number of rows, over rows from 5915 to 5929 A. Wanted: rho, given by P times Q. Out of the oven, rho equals 5.1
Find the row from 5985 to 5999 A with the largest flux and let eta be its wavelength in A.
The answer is 5998.0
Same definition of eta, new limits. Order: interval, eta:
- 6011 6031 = 6028.0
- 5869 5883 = 5872.0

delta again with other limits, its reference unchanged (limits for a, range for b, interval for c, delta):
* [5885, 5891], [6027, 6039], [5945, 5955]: 1.38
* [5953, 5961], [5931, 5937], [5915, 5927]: 1.55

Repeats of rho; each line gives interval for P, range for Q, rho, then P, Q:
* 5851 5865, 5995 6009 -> 0.5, 1.4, 0.4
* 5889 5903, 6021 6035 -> 2.5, 2.6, 1.0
